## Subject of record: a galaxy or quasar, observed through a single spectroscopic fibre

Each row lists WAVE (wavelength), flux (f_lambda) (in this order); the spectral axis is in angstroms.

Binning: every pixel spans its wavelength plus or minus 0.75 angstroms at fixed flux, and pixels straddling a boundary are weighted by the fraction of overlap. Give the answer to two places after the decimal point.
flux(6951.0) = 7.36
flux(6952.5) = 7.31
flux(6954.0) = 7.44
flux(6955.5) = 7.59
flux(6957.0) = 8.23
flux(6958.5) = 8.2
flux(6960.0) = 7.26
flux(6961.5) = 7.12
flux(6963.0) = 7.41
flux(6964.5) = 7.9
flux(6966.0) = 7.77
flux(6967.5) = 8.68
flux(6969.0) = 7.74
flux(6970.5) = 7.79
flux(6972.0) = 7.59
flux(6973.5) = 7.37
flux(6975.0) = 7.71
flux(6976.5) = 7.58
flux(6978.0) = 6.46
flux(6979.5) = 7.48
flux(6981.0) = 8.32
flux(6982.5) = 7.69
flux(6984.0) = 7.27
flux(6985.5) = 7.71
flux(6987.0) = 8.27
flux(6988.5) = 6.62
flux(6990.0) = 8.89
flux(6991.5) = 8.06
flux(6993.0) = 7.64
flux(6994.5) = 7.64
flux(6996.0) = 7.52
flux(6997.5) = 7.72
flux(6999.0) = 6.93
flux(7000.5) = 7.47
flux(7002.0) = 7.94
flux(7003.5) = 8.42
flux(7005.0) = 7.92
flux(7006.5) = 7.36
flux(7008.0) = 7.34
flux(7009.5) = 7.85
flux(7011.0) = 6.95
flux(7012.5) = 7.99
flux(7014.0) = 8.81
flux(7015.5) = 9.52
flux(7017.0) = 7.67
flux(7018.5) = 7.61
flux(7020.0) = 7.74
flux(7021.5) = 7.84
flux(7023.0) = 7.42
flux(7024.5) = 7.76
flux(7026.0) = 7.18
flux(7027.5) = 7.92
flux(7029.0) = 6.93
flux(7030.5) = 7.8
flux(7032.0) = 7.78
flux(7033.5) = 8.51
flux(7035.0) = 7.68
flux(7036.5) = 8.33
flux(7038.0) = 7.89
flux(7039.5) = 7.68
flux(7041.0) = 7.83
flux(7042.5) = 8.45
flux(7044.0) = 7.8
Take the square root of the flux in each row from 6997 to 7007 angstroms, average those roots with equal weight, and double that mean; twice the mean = 5.54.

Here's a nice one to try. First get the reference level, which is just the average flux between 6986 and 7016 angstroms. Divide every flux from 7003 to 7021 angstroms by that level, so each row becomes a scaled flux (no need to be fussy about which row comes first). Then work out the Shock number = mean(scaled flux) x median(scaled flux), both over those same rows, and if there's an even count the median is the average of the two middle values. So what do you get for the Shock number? 1.01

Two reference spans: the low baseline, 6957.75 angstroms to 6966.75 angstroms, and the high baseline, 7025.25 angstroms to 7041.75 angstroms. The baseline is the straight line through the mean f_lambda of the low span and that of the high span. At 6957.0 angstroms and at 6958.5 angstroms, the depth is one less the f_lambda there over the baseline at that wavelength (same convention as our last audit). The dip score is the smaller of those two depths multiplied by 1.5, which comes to -0.12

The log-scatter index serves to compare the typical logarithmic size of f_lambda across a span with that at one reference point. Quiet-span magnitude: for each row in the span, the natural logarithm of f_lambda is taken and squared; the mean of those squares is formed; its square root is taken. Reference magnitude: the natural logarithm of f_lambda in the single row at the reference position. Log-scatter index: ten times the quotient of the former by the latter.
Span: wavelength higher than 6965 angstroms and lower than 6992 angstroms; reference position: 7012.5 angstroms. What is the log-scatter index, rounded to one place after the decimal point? 9.8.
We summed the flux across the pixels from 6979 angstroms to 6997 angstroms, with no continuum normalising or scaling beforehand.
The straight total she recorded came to 93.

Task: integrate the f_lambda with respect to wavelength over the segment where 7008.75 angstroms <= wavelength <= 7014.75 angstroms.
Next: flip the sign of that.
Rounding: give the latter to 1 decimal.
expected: -47.4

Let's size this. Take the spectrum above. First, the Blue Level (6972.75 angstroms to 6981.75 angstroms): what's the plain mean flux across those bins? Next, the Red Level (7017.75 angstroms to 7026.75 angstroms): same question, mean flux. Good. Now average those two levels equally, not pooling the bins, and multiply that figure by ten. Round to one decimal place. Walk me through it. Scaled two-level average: 75.4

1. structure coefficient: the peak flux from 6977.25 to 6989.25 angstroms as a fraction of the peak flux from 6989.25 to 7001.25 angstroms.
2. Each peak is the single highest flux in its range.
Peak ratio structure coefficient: 0.94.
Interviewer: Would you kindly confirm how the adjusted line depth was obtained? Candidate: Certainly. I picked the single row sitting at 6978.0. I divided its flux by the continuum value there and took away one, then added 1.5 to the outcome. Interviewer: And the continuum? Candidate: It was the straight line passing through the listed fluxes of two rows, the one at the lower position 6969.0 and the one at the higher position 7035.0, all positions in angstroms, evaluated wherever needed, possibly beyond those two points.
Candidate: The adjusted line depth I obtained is 1.34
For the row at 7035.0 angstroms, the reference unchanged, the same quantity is 1.50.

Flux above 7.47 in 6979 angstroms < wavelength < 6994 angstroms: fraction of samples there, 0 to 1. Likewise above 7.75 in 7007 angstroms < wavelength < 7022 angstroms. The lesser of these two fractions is 0.50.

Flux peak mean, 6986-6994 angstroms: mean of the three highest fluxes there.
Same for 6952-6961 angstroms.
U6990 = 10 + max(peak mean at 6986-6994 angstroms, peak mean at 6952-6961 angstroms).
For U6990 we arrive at 18.4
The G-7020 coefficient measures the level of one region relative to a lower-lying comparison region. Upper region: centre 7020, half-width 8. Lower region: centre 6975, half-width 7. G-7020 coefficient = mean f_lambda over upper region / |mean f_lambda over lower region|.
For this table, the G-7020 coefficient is 1.05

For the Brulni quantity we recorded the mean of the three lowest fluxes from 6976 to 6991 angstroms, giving 6.8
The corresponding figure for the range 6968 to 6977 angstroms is 7.5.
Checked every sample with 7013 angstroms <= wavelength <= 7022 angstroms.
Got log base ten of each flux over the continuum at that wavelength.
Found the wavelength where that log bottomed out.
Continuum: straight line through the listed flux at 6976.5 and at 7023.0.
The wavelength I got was 7018.5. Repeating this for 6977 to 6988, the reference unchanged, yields 6978.0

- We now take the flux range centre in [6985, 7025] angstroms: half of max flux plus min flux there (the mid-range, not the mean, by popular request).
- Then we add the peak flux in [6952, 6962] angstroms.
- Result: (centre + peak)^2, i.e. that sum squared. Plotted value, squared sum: 266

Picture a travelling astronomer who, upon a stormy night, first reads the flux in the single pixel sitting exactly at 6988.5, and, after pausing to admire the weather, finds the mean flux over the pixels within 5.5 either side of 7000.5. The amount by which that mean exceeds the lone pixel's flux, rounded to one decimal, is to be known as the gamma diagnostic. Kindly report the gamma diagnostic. 1.1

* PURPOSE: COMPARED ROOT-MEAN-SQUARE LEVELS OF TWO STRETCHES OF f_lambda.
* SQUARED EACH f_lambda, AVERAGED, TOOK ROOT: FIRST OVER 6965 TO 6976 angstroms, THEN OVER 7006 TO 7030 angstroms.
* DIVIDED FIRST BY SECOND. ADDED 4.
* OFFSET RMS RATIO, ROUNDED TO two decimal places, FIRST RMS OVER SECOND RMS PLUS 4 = 5.01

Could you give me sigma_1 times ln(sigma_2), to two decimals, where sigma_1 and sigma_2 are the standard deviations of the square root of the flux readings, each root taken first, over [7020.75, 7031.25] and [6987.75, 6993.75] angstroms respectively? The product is -0.12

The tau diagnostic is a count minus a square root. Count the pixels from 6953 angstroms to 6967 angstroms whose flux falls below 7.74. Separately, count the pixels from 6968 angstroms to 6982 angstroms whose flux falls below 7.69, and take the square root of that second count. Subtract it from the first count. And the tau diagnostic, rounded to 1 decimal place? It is 2.8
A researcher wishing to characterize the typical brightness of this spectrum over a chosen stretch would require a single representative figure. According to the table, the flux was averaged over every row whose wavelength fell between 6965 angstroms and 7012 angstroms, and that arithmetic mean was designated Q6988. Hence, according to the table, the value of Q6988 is 7.67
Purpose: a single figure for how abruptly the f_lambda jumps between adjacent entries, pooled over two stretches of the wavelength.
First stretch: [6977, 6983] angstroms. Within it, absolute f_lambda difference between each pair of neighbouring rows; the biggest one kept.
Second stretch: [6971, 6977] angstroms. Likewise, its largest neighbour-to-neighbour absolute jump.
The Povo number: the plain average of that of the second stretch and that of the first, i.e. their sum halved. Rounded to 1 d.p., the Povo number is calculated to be 0.7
